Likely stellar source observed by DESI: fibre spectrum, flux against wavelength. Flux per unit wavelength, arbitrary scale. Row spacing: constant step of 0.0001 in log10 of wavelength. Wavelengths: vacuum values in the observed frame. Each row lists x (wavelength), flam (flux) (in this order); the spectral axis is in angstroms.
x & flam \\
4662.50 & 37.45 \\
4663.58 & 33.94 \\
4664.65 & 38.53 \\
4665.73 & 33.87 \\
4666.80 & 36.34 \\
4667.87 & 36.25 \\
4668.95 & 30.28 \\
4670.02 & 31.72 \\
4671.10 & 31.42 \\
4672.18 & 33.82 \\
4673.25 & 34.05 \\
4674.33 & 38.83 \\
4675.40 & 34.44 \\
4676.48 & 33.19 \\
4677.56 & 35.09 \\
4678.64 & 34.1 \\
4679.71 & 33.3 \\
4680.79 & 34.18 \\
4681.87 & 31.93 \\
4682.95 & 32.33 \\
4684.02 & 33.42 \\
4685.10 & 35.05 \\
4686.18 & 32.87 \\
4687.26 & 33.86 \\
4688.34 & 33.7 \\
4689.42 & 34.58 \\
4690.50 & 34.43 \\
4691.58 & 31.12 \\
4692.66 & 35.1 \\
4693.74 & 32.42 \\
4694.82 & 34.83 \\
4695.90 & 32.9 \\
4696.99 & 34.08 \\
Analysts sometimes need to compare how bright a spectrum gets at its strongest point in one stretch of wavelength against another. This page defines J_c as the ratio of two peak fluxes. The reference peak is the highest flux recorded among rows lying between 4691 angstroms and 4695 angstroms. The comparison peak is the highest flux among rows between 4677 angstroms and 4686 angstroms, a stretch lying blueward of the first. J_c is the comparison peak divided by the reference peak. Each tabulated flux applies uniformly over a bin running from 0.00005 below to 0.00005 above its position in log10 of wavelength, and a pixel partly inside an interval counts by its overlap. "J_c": 1.00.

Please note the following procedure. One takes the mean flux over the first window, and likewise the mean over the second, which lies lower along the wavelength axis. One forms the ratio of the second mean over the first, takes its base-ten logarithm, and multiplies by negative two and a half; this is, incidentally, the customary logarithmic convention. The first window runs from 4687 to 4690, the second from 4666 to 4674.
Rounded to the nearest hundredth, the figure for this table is 0.02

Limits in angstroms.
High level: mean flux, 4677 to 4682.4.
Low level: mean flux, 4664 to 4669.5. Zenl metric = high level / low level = 0.96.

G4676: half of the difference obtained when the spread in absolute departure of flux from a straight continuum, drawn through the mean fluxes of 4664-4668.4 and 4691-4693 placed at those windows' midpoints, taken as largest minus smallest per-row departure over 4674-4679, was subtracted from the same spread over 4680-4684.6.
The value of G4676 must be -0.61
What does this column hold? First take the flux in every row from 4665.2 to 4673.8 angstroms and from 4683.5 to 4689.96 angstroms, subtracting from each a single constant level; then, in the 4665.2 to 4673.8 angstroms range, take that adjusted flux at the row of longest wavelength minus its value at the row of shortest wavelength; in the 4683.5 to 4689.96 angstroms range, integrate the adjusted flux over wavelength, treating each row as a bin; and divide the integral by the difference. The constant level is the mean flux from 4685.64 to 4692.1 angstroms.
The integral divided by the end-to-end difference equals 18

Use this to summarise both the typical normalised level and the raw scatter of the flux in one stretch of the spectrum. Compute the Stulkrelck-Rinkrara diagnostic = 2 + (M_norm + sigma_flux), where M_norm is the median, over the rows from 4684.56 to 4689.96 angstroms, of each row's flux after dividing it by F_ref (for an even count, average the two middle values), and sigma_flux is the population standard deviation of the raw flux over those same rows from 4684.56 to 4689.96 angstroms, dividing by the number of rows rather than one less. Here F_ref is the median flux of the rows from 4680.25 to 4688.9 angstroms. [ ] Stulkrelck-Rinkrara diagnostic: 3.8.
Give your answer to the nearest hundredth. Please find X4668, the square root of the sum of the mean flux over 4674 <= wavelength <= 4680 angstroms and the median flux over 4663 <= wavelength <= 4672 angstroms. 8.29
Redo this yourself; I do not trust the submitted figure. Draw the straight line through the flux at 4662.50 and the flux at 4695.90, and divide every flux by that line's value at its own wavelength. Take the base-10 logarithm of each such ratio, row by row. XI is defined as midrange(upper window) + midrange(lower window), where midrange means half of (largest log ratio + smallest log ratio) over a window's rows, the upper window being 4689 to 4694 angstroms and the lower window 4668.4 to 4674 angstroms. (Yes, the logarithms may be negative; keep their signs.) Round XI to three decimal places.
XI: -0.058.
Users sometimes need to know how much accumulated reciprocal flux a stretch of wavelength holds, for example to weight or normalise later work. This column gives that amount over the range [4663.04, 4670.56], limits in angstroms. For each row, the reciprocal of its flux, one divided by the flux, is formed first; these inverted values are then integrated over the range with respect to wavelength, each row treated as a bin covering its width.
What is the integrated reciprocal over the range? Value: 0.220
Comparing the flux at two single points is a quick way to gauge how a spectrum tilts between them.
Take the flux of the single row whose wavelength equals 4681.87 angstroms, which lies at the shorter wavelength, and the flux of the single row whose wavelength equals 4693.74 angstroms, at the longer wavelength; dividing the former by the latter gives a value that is 0.98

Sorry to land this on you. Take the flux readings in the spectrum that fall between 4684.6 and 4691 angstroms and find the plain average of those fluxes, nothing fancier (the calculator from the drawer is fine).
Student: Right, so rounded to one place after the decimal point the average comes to 34.1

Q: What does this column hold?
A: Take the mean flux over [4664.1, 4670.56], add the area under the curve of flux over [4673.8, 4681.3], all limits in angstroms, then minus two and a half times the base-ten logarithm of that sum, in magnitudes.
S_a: -6.2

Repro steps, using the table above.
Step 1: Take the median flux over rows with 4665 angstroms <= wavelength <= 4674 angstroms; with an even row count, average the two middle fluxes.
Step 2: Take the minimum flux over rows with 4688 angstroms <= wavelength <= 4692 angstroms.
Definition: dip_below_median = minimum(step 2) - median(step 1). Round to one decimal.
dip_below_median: -2.7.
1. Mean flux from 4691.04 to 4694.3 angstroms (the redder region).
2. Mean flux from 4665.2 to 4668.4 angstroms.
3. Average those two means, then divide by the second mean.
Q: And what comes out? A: 0.96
